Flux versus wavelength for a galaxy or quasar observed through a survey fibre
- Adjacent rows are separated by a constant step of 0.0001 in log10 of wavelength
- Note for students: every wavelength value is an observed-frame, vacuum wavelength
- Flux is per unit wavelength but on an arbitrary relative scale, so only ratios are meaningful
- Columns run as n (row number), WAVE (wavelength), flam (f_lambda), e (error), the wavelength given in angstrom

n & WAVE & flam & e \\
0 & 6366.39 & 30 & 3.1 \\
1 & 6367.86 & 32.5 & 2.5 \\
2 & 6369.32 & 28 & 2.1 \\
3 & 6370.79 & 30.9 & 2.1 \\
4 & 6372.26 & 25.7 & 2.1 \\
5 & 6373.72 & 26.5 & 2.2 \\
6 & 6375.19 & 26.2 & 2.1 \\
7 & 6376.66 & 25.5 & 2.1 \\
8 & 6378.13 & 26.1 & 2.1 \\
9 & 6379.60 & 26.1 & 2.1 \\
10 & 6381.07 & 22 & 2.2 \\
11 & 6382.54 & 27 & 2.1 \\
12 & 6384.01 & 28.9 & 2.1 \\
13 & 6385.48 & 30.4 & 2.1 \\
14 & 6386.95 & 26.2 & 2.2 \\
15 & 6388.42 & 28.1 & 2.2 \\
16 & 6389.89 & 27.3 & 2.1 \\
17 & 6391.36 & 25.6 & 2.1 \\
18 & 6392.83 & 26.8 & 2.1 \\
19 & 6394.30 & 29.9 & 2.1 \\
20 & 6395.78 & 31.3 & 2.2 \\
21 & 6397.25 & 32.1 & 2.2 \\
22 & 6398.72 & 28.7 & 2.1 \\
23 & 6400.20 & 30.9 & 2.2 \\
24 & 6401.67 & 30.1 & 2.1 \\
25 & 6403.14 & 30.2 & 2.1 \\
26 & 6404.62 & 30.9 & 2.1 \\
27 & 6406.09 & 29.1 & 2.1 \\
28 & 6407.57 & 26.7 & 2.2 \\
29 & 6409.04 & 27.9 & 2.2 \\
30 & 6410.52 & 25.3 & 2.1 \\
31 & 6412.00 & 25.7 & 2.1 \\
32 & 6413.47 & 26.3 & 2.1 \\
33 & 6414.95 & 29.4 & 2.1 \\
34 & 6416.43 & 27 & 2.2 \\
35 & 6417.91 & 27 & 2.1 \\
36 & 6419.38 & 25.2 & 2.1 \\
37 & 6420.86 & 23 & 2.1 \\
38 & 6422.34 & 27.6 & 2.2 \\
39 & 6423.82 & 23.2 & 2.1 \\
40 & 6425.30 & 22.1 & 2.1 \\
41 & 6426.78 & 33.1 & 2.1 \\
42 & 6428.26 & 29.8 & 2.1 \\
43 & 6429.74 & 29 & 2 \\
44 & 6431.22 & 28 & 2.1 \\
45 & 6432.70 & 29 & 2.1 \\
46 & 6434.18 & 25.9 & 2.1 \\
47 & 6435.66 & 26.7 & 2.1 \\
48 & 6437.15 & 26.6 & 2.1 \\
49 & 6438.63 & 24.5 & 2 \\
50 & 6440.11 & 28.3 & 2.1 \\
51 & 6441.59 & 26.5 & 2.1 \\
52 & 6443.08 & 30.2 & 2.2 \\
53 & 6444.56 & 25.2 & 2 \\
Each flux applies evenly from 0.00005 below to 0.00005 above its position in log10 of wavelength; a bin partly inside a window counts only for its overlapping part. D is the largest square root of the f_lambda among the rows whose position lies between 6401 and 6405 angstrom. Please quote 5.56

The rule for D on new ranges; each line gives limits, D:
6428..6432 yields 5.46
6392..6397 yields 5.59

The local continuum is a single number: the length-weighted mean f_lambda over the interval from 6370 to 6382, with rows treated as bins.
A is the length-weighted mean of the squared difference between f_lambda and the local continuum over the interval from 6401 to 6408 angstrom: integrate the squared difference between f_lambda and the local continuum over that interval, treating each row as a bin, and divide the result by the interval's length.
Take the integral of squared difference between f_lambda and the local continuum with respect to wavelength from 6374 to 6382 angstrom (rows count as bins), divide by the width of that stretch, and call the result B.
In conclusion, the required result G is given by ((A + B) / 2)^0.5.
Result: 2.9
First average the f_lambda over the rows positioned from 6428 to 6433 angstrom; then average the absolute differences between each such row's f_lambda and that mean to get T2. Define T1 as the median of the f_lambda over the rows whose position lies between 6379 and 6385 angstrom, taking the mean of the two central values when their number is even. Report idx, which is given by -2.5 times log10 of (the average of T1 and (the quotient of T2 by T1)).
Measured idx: -2.81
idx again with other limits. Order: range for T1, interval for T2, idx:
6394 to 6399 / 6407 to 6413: -2.96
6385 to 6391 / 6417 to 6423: -2.86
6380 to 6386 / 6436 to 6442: -2.86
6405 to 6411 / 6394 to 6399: -2.84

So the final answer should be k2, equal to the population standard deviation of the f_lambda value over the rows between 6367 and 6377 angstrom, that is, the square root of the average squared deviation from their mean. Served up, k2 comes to 2.6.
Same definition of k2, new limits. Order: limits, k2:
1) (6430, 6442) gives 1.4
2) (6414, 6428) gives 3.3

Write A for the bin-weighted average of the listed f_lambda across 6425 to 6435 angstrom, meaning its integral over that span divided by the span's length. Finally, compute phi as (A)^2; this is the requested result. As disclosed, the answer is 806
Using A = 28.4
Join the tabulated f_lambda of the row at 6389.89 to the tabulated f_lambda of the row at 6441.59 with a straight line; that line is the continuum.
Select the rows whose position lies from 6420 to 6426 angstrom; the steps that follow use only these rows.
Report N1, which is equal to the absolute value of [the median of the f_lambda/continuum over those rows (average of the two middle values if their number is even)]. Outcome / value 0.86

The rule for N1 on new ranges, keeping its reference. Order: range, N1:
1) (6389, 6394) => 0.98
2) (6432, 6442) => 1.00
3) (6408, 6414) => 0.96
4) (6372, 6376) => 0.95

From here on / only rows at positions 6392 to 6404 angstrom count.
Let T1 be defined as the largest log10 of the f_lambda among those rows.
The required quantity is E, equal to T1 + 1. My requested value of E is 2.51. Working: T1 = 1.507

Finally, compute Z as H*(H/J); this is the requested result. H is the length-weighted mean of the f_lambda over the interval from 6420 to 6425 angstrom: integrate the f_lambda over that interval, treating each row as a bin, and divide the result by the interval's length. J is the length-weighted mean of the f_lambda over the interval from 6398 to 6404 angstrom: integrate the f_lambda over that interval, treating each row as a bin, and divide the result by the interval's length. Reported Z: 20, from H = 24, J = 30.0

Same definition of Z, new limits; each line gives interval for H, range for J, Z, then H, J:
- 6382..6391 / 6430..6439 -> 29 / 28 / 27.0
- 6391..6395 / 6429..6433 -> 27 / 28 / 28.6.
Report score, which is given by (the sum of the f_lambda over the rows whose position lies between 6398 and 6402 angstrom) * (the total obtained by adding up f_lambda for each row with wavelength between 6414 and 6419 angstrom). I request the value 7481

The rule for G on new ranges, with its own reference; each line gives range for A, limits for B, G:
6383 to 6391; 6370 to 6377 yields 2.3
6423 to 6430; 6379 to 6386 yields 3.8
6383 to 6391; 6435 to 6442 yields 1.9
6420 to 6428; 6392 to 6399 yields 4.1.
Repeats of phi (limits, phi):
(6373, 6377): 681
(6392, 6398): 898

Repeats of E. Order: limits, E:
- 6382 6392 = 2.48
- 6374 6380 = 2.42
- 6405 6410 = 2.46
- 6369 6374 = 2.49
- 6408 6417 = 2.47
